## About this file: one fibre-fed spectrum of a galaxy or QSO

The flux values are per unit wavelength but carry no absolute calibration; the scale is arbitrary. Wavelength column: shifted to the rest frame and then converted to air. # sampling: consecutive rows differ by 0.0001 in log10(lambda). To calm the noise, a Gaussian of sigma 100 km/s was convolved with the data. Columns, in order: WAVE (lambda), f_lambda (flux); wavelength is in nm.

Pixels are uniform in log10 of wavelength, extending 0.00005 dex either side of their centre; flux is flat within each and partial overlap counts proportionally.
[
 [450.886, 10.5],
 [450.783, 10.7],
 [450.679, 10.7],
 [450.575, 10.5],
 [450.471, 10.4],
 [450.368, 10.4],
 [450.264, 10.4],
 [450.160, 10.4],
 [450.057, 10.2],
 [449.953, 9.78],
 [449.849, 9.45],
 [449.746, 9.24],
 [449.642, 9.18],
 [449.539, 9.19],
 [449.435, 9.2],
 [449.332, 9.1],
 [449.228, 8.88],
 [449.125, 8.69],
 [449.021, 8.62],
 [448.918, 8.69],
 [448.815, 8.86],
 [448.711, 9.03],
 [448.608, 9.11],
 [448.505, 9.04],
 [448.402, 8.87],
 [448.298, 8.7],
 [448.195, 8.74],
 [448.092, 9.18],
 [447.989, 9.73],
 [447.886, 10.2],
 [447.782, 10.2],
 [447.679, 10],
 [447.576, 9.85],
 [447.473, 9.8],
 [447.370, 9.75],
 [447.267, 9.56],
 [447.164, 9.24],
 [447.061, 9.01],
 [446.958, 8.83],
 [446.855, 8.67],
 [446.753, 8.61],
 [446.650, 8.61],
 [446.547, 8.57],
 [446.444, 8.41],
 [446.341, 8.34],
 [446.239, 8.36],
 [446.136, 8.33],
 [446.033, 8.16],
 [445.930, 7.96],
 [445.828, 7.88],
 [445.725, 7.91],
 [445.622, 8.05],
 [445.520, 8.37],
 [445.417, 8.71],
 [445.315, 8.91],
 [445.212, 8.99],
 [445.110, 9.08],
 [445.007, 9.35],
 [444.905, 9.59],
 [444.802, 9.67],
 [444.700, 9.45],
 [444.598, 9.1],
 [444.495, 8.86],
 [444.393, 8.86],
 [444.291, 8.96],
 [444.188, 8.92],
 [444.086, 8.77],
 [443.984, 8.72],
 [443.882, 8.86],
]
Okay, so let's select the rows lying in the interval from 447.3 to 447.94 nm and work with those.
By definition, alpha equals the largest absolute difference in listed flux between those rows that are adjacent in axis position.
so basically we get 0.20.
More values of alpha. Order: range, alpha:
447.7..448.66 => 0.55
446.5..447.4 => 0.32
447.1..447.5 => 0.32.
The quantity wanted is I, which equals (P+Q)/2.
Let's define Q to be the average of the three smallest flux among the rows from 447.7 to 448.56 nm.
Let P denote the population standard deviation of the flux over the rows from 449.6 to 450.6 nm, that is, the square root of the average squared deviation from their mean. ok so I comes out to 4.6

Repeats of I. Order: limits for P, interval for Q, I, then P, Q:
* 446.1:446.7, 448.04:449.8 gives 4.4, 0.1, 8.67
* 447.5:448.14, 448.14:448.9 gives 4.6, 0.3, 8.77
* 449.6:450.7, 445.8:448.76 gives 4.3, 0.5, 8.00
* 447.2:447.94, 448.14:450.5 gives 4.4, 0.2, 8.67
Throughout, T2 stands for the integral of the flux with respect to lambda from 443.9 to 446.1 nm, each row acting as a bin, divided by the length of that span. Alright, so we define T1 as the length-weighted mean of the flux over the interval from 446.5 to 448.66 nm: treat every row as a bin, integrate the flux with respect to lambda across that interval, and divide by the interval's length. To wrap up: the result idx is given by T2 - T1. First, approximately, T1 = 9.25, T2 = 8.8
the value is -0.5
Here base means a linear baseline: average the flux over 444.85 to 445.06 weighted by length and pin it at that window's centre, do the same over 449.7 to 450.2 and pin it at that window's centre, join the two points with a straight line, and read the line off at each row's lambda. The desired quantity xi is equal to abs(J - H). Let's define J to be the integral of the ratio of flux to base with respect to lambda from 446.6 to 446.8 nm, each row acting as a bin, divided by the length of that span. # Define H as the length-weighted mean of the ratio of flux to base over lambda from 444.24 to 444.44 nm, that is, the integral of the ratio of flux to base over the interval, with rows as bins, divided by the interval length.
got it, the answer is 0.05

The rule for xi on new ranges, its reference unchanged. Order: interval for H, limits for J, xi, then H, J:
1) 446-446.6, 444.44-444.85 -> 0.11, 0.88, 0.985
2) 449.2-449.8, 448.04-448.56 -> 0.02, 0.93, 0.920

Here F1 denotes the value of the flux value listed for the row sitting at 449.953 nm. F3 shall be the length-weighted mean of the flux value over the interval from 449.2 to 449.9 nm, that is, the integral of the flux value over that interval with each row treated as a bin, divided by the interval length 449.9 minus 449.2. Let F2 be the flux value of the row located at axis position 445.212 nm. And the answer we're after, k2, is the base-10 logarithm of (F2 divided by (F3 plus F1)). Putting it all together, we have -0.324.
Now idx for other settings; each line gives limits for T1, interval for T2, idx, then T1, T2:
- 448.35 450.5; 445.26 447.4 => -0.8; 9.36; 8.6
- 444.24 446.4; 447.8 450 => 0.4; 8.71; 9.1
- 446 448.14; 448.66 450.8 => 0.5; 9.12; 9.6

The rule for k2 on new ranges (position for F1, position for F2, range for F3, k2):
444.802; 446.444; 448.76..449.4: -0.342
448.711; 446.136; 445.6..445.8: -0.309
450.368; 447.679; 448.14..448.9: -0.286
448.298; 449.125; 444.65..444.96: -0.323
